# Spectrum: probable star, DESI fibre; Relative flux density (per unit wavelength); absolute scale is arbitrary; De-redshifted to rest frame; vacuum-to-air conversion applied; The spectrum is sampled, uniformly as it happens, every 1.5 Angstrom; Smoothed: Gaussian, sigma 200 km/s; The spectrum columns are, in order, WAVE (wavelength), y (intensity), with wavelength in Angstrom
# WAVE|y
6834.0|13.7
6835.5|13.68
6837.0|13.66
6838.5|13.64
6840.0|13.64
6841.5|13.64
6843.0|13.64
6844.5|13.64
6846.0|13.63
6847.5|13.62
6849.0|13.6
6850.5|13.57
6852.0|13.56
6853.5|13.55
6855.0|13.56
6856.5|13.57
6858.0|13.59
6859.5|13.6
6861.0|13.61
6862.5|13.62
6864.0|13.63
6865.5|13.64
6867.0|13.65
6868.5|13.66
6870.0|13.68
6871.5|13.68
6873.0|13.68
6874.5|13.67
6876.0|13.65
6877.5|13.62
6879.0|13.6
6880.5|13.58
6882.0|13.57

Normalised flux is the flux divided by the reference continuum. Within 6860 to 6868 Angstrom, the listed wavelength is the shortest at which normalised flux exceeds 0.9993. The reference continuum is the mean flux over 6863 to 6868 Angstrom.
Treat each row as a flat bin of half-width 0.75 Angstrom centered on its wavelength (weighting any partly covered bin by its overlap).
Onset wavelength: 6865.5 Angstrom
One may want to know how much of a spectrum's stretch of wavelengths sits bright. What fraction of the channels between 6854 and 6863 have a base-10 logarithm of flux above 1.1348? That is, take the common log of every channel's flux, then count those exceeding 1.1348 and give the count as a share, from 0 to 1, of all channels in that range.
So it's 0.00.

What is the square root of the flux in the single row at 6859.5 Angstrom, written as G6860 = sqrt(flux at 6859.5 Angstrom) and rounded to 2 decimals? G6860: 3.69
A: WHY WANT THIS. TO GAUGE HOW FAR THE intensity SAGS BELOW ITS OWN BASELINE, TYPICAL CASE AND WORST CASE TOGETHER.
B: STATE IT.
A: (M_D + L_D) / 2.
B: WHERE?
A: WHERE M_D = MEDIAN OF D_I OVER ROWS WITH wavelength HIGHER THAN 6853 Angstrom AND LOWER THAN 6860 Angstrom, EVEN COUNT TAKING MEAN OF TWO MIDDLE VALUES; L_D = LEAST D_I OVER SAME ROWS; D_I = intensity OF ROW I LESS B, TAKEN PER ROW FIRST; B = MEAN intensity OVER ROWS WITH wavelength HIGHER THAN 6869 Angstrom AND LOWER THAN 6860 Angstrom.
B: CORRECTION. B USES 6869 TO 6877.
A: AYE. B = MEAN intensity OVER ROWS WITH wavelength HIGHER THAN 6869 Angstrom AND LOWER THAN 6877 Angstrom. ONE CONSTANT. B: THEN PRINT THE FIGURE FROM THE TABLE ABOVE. -0.11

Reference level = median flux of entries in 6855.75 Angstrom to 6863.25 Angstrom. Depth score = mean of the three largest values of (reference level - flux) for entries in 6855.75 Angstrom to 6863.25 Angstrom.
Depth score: 0.013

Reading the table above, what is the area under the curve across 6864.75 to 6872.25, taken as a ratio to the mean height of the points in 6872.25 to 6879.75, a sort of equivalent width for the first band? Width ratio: 7.510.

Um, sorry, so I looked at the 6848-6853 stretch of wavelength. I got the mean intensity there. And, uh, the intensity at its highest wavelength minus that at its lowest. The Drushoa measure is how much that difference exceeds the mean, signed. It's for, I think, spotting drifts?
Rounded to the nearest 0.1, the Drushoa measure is -13.6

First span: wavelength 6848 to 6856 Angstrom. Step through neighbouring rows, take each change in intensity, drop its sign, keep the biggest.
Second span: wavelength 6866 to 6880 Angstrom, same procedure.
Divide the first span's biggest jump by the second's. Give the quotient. 1.0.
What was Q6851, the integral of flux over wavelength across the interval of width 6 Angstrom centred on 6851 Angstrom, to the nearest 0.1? 81.4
